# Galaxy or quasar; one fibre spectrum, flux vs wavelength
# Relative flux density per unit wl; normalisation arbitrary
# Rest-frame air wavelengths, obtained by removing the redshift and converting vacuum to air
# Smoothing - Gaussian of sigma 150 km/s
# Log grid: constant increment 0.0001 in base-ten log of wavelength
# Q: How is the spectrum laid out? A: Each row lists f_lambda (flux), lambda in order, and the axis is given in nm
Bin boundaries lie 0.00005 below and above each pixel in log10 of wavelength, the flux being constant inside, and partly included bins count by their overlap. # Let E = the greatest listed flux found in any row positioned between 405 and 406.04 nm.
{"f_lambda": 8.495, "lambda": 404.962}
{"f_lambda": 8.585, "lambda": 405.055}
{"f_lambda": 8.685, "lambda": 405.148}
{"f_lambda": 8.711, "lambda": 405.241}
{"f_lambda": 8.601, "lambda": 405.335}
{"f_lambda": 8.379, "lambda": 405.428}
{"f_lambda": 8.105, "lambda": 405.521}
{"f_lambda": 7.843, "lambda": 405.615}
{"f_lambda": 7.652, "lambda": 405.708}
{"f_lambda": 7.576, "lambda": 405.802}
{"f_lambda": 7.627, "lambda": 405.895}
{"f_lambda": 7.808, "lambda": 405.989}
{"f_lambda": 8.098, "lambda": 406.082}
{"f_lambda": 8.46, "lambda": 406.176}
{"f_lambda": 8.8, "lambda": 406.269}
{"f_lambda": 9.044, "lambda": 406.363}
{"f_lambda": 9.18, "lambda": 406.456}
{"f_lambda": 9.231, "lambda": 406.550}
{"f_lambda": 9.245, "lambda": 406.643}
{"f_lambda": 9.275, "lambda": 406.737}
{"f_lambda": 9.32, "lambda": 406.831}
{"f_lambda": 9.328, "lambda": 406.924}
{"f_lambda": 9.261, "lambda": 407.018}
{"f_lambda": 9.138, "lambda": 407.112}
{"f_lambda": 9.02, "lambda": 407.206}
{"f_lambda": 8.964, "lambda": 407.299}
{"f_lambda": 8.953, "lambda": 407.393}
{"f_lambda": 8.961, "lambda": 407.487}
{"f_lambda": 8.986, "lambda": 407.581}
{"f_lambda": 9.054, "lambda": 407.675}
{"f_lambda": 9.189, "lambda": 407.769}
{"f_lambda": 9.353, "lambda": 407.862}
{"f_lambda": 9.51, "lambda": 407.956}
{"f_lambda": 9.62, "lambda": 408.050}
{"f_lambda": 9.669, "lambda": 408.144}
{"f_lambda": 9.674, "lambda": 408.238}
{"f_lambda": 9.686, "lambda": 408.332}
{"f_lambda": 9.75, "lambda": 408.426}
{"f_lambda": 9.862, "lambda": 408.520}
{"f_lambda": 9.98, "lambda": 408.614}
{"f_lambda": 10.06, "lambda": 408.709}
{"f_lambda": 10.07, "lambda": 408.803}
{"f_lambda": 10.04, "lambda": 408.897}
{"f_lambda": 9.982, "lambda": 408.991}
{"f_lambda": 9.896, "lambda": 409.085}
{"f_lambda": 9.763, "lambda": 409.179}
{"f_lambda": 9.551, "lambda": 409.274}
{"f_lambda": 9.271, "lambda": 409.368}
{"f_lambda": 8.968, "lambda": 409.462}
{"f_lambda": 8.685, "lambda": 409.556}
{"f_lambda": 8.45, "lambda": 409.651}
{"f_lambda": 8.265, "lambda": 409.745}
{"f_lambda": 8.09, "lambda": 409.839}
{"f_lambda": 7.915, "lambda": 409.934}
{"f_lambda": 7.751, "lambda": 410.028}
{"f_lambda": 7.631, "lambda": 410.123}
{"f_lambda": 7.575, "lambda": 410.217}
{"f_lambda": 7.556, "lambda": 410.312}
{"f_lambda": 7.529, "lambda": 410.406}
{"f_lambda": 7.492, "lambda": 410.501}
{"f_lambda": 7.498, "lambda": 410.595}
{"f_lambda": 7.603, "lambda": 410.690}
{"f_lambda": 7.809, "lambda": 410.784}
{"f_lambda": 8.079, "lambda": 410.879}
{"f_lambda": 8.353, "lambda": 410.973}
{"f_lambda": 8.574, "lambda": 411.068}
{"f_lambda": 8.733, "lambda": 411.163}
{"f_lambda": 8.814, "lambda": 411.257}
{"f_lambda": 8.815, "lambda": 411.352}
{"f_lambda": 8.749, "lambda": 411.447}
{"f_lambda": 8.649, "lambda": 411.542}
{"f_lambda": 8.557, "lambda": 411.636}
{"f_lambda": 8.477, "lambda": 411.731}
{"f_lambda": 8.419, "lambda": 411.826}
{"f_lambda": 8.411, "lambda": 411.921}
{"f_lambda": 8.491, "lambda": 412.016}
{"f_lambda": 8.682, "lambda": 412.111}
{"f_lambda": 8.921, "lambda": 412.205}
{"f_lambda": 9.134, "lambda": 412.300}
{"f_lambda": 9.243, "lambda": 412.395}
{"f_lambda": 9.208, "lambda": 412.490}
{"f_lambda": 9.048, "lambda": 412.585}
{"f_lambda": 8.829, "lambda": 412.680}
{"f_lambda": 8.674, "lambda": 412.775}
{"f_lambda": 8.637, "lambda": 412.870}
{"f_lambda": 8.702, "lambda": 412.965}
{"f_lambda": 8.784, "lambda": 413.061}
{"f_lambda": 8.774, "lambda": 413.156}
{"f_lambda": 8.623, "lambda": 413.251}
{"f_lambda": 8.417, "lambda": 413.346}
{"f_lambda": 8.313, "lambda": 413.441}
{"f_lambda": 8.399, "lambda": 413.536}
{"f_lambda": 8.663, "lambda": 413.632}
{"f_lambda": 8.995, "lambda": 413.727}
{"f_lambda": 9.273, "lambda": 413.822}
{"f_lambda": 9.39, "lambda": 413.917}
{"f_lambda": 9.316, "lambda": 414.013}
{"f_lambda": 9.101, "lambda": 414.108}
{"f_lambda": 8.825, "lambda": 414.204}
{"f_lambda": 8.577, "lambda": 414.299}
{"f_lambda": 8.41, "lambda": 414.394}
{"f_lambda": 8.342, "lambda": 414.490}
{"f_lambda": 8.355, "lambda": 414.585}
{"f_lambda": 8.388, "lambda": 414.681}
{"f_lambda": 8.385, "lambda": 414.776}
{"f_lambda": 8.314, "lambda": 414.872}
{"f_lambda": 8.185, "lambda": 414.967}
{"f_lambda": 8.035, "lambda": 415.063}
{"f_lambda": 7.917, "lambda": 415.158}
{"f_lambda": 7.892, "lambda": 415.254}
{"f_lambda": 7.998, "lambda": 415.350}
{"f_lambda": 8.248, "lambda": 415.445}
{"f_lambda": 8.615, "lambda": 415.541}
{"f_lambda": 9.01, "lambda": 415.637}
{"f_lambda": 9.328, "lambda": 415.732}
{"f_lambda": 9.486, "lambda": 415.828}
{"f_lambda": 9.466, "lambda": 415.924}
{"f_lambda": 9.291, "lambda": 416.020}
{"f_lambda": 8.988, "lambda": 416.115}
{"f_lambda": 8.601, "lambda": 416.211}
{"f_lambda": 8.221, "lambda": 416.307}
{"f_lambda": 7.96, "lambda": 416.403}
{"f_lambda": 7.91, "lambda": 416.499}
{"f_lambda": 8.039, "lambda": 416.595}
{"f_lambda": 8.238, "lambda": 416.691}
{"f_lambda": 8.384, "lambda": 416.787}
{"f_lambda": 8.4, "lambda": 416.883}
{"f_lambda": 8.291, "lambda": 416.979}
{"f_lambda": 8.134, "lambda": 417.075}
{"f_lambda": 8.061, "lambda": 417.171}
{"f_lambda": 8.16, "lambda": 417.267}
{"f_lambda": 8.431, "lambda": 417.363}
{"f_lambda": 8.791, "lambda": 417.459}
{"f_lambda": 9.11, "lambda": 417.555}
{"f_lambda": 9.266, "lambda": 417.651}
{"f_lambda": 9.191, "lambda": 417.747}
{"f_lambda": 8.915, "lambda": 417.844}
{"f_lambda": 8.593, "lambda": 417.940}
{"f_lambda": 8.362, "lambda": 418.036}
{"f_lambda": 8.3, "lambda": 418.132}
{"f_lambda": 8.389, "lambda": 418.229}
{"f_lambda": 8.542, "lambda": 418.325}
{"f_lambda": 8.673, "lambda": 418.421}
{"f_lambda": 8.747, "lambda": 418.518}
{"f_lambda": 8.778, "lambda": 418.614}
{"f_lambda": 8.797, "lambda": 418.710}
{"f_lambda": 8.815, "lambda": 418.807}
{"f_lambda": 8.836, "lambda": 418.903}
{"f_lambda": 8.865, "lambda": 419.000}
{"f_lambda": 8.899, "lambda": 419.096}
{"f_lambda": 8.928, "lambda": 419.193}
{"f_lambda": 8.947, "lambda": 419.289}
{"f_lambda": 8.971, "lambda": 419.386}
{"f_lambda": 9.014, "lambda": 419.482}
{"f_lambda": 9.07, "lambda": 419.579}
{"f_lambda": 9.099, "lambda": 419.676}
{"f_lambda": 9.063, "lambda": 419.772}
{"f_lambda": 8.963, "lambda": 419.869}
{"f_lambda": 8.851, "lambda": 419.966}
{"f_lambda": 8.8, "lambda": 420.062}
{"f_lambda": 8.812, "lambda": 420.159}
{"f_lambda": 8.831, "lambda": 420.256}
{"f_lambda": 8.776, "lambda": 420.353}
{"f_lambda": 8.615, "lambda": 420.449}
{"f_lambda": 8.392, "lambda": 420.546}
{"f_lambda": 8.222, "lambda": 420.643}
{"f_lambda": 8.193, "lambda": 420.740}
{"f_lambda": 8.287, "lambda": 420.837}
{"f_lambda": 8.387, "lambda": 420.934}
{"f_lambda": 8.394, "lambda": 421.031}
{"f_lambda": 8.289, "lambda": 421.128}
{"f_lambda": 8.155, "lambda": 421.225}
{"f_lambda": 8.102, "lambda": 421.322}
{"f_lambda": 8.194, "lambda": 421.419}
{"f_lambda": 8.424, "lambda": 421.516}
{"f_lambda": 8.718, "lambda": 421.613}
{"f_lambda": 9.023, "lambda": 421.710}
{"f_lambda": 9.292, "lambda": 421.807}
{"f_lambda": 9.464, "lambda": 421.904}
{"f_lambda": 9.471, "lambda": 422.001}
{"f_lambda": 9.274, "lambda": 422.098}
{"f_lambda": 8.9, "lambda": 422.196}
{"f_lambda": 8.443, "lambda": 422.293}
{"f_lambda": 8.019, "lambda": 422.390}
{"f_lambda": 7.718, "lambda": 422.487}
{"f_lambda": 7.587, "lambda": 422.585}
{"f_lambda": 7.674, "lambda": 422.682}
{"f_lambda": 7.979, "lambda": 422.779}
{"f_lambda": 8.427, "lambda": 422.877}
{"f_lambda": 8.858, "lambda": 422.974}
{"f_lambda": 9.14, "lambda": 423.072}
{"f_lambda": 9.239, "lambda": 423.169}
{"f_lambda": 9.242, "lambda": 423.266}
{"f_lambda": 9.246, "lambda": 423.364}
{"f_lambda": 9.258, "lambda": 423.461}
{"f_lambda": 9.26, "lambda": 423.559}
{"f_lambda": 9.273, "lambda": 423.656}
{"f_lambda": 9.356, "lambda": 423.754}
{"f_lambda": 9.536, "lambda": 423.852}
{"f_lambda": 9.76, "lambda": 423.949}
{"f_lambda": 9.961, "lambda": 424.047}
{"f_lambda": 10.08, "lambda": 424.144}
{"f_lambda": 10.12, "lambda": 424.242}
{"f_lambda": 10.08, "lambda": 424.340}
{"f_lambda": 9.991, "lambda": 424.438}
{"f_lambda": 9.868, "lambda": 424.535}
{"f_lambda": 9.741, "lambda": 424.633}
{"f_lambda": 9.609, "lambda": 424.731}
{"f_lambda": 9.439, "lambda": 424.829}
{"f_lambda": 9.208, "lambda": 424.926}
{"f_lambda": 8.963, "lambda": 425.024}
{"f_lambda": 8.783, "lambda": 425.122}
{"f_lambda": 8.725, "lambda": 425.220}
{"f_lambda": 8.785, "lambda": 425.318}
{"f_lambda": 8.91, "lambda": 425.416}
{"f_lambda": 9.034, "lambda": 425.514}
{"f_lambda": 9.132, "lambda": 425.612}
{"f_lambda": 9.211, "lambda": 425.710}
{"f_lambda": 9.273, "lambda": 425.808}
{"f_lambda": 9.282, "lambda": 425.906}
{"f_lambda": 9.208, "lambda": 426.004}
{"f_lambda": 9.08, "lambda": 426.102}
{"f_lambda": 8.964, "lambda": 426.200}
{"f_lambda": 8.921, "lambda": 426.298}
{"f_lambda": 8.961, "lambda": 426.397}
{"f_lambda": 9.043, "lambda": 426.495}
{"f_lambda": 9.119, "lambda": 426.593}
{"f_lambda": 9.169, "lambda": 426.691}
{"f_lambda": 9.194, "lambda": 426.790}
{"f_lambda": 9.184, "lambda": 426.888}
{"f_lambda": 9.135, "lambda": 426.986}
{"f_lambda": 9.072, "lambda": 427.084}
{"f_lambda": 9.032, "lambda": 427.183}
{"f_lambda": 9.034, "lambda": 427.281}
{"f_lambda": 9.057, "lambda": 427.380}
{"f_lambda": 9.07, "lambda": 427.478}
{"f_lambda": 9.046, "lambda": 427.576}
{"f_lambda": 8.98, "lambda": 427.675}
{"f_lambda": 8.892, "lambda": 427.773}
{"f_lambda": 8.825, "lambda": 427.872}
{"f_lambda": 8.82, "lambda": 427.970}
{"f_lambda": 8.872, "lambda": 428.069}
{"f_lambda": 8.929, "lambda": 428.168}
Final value 8.711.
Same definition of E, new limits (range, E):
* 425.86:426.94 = 9.282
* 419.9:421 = 8.851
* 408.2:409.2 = 10.07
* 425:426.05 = 9.282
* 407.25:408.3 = 9.674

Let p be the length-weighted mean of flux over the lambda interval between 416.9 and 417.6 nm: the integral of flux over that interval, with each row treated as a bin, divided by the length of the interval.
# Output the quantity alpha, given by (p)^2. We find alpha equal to 71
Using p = 8.43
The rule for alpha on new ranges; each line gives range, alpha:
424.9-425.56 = 79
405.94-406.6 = 75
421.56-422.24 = 84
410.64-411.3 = 69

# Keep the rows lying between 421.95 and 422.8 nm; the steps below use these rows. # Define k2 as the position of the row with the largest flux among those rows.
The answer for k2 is 422.001 nm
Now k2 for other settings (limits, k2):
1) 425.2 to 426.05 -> 425.906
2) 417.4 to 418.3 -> 417.651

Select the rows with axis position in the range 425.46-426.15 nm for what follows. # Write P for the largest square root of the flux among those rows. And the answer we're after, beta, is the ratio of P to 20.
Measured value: 0.152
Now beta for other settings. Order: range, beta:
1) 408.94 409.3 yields 0.158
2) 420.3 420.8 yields 0.148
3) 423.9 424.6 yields 0.159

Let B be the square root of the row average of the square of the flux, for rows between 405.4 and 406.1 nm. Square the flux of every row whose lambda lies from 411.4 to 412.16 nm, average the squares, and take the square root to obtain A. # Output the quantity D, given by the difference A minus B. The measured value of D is 0.7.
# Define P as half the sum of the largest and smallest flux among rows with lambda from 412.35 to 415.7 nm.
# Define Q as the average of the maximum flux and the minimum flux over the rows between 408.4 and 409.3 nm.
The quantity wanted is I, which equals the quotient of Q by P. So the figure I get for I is 1.14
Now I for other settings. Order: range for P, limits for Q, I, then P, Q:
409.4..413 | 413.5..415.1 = 1.04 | 8.4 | 8.71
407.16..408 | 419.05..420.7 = 0.94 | 9.2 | 8.66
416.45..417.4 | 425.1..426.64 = 1.10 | 8.2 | 9.00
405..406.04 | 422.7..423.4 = 1.06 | 8.1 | 8.61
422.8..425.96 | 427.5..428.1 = 0.96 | 9.3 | 8.93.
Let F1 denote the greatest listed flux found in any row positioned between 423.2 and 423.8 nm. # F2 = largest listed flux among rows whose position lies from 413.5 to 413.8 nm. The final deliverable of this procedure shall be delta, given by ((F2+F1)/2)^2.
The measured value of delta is 84.2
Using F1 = 9.356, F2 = 8.995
